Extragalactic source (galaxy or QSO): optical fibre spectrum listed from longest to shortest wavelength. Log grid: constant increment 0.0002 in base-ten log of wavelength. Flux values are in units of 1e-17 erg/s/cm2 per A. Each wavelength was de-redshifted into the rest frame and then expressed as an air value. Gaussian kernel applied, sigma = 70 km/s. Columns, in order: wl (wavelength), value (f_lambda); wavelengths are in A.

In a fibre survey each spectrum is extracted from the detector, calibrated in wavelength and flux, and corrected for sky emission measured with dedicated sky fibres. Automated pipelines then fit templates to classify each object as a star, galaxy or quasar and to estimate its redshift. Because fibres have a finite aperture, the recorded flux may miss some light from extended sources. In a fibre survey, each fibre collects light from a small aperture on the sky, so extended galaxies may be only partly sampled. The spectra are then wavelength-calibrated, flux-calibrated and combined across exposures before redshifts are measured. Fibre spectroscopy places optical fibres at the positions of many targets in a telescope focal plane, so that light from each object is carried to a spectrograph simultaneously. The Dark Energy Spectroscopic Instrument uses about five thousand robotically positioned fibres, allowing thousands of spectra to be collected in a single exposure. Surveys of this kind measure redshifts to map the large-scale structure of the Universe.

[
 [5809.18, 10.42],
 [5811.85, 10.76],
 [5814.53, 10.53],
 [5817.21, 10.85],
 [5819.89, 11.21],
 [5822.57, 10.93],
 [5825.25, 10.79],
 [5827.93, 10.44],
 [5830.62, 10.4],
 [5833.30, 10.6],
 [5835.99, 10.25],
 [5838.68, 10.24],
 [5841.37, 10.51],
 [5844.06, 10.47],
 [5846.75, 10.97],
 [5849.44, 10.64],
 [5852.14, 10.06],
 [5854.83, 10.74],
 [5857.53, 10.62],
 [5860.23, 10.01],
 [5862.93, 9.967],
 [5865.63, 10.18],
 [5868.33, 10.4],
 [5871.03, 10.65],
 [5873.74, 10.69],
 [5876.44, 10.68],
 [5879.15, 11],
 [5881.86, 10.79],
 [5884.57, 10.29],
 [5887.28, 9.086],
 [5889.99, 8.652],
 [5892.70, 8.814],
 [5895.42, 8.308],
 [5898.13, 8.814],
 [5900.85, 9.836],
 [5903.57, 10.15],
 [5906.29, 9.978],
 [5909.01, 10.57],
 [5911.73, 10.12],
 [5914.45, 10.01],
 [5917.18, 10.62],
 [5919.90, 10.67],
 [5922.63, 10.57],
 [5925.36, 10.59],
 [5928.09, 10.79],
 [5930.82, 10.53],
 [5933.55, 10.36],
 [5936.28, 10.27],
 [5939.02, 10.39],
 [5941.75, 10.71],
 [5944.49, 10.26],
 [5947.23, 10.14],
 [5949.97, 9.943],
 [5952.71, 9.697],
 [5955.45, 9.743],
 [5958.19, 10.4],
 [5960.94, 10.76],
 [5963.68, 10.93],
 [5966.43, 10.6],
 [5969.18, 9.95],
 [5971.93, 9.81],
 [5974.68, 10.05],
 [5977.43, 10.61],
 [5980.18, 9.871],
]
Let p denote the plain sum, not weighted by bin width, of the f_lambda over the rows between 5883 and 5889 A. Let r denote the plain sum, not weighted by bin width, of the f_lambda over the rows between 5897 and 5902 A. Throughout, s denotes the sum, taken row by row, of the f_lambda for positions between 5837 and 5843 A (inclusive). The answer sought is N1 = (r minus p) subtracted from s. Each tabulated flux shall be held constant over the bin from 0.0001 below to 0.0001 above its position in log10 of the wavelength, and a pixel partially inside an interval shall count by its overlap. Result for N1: 21.5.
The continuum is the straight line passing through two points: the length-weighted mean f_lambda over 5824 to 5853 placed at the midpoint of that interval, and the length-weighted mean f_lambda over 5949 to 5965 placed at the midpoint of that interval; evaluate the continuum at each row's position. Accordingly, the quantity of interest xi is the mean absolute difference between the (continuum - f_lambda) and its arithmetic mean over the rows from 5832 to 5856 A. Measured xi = 0.22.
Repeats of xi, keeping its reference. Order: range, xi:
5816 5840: 0.26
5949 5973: 0.42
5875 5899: 0.95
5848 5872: 0.27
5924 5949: 0.17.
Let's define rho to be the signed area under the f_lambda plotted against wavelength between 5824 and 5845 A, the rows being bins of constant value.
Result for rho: 220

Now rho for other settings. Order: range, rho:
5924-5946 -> 231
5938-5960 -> 224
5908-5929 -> 220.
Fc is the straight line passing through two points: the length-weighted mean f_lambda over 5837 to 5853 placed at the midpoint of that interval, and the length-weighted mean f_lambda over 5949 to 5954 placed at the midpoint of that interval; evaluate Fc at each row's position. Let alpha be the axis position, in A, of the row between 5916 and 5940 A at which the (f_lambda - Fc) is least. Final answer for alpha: 5936.28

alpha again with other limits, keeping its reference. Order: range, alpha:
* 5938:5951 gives 5949.97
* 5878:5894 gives 5889.99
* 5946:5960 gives 5952.71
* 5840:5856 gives 5852.14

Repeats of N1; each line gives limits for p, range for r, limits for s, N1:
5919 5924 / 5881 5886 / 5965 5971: 20.7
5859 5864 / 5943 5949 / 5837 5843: 20.3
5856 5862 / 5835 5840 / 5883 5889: 19.5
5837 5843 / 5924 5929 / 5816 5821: 21.4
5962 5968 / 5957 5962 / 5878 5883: 22.2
